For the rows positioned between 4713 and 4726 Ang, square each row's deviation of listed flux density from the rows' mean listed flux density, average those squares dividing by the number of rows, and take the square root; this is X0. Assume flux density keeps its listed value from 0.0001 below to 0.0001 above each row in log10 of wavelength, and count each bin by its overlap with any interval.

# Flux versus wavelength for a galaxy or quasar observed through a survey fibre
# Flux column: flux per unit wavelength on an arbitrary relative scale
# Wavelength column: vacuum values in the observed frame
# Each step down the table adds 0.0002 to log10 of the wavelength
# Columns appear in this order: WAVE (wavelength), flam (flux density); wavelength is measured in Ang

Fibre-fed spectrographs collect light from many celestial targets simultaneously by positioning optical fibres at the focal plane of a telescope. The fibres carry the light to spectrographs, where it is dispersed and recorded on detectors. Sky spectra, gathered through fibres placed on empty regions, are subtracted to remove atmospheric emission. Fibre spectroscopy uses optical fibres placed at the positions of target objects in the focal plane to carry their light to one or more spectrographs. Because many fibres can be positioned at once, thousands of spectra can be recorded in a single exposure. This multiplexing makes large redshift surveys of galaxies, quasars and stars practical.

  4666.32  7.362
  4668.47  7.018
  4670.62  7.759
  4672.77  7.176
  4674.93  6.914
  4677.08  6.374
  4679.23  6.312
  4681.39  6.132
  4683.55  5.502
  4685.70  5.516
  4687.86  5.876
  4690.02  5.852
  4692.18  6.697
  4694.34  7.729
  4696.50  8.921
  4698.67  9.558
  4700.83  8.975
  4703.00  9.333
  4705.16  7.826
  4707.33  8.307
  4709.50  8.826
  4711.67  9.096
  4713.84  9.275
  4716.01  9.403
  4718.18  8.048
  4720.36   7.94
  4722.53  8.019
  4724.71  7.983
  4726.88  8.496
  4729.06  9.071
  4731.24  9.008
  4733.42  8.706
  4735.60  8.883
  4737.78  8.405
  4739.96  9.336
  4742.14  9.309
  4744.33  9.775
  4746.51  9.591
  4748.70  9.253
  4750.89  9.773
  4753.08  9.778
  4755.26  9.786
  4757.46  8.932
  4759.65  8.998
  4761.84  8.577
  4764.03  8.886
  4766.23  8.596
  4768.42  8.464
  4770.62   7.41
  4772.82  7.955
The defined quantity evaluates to 0.63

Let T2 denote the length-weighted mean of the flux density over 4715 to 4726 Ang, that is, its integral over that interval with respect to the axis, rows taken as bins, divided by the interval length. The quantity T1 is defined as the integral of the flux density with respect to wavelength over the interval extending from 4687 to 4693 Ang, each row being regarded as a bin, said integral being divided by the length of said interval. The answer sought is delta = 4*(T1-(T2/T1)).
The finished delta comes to 19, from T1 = 6.1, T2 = 8.3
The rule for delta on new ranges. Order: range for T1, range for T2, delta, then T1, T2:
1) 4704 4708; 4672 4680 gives 29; 8.1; 6.7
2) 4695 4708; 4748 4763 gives 31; 8.8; 9.3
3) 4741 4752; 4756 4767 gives 34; 9.5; 8.8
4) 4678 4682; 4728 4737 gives 19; 6.2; 8.9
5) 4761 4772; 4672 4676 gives 30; 8.4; 7.0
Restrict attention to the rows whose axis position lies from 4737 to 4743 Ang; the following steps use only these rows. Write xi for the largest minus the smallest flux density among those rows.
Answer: 0.9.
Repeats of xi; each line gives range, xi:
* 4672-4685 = 1.7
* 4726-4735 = 0.6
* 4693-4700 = 1.8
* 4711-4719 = 1.4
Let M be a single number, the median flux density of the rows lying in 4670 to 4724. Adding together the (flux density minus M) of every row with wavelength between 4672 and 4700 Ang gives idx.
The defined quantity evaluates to -13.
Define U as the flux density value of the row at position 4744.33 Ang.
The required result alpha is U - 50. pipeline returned -40.2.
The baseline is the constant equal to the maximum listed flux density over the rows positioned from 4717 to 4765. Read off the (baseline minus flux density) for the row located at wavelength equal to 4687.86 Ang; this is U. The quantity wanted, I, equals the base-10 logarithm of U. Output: 0.6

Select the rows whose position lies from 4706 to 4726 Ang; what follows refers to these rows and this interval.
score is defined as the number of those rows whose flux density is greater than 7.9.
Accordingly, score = 9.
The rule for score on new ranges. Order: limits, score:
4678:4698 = 1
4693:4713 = 7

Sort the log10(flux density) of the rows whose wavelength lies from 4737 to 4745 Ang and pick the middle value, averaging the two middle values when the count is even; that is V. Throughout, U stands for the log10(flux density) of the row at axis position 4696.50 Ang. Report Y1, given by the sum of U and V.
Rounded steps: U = 0.950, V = 0.97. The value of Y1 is 1.92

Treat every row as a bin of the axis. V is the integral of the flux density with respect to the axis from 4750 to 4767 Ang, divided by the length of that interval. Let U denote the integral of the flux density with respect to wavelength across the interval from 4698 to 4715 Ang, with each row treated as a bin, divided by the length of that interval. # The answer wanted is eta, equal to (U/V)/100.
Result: 0.0097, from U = 8.9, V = 9.17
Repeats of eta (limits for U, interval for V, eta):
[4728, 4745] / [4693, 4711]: 0.0104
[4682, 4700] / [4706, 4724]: 0.0081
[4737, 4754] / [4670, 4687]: 0.0147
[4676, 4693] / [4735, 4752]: 0.0065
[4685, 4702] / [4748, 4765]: 0.0080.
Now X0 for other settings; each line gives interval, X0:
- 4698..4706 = 0.67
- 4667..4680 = 0.49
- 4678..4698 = 1.07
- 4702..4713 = 0.55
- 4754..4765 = 0.40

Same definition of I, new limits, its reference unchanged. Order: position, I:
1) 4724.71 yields 0.3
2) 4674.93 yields 0.5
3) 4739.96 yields -0.3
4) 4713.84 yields -0.3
